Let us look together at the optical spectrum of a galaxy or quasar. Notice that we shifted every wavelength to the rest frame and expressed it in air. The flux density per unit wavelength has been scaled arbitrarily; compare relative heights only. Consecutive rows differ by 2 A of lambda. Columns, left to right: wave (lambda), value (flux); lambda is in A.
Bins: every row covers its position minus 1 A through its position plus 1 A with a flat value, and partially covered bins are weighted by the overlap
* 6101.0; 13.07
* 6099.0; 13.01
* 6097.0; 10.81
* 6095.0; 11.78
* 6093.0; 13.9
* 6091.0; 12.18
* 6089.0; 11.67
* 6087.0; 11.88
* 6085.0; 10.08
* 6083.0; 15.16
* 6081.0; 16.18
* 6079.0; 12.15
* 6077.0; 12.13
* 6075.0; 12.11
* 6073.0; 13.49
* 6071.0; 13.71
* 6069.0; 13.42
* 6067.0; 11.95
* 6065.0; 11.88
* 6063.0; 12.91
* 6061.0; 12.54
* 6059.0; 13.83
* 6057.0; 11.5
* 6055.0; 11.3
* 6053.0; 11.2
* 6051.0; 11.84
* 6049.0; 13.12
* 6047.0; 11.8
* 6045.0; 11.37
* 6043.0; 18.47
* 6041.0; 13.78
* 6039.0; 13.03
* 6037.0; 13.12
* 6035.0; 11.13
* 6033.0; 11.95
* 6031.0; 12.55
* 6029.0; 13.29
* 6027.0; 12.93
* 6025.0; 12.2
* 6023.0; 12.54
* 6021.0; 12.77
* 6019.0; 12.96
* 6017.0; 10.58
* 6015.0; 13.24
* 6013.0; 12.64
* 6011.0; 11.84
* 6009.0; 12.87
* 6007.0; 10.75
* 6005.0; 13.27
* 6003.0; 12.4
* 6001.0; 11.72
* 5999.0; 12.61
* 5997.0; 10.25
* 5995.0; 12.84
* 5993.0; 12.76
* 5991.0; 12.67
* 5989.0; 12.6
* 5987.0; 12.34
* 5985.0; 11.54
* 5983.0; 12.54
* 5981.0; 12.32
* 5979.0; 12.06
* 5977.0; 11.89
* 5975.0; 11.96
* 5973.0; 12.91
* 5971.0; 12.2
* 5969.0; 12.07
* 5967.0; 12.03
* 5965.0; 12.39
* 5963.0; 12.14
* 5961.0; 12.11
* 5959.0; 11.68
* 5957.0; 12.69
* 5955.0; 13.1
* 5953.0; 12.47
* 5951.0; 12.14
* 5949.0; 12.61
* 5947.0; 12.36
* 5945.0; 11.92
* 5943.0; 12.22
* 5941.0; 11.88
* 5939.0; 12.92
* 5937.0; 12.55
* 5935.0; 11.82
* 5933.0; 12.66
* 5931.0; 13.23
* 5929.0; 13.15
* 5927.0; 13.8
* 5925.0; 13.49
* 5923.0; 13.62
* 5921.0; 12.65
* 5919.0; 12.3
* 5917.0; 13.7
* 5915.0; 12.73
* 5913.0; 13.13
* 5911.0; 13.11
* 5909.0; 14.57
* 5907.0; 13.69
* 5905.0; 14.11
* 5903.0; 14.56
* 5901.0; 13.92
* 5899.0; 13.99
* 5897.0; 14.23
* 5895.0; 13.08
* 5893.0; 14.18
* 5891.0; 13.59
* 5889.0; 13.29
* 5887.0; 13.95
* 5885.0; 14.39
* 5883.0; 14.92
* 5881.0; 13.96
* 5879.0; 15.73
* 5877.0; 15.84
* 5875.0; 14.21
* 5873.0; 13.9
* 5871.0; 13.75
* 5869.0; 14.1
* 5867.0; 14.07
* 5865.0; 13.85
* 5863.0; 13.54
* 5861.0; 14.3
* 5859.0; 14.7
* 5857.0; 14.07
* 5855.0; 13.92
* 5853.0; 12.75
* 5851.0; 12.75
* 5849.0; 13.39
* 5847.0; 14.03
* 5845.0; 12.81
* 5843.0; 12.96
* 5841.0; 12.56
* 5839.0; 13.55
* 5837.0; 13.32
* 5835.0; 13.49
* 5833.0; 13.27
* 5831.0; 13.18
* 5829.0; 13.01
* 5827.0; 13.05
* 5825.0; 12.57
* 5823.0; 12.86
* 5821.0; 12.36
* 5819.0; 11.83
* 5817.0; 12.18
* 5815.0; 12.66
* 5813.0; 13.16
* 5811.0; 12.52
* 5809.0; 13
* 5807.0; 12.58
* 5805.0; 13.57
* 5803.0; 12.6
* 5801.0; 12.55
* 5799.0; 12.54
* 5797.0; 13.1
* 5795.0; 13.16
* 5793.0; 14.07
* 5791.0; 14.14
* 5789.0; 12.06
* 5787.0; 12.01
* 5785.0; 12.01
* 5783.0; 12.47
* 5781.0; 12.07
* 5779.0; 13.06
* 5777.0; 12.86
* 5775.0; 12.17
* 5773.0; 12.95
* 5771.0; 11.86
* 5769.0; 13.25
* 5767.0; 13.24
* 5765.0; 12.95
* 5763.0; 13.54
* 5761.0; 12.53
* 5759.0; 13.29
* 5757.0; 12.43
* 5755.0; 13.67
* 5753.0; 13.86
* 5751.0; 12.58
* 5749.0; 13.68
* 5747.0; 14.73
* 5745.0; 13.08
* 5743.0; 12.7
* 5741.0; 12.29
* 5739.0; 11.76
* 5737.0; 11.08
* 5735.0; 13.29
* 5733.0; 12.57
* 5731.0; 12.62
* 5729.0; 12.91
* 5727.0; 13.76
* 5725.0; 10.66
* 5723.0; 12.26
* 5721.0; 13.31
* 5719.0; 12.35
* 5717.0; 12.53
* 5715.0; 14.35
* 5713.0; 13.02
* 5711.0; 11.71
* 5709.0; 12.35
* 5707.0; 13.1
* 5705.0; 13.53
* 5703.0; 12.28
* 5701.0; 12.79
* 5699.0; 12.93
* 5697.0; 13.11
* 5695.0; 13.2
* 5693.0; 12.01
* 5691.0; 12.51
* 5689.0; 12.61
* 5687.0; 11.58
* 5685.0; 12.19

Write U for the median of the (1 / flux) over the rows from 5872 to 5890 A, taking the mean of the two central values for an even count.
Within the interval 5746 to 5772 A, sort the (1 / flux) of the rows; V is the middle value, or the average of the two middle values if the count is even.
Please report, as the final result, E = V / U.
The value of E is 1.07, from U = 0.0704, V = 0.0755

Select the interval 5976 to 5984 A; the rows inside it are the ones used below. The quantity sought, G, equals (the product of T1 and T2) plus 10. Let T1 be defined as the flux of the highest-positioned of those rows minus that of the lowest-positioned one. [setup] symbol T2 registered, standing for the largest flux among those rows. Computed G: 18.2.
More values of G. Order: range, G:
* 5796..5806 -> 16.4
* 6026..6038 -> 12.5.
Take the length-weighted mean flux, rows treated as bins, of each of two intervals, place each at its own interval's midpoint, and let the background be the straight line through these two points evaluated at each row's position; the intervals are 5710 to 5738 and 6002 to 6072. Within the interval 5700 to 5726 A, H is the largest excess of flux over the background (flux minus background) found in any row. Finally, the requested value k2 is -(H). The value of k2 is -1.7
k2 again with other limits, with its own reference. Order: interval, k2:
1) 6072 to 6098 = -3.6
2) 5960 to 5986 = -0.3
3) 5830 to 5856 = -1.4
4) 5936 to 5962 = -0.5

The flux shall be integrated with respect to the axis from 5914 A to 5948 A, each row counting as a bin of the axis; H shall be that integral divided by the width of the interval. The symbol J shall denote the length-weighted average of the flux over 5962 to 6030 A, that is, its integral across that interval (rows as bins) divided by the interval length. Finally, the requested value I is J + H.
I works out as 25.1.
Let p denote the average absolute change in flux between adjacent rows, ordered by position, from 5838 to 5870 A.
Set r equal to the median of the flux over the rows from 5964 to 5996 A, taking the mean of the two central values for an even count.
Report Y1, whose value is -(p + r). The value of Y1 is -12.8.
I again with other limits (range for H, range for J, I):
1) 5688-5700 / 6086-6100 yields 24.9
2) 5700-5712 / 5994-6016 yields 24.8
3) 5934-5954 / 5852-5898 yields 26.4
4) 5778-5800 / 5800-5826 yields 25.4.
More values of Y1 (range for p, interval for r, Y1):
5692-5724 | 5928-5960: -13.3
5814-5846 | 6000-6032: -12.9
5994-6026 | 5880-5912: -15.3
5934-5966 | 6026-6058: -12.7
